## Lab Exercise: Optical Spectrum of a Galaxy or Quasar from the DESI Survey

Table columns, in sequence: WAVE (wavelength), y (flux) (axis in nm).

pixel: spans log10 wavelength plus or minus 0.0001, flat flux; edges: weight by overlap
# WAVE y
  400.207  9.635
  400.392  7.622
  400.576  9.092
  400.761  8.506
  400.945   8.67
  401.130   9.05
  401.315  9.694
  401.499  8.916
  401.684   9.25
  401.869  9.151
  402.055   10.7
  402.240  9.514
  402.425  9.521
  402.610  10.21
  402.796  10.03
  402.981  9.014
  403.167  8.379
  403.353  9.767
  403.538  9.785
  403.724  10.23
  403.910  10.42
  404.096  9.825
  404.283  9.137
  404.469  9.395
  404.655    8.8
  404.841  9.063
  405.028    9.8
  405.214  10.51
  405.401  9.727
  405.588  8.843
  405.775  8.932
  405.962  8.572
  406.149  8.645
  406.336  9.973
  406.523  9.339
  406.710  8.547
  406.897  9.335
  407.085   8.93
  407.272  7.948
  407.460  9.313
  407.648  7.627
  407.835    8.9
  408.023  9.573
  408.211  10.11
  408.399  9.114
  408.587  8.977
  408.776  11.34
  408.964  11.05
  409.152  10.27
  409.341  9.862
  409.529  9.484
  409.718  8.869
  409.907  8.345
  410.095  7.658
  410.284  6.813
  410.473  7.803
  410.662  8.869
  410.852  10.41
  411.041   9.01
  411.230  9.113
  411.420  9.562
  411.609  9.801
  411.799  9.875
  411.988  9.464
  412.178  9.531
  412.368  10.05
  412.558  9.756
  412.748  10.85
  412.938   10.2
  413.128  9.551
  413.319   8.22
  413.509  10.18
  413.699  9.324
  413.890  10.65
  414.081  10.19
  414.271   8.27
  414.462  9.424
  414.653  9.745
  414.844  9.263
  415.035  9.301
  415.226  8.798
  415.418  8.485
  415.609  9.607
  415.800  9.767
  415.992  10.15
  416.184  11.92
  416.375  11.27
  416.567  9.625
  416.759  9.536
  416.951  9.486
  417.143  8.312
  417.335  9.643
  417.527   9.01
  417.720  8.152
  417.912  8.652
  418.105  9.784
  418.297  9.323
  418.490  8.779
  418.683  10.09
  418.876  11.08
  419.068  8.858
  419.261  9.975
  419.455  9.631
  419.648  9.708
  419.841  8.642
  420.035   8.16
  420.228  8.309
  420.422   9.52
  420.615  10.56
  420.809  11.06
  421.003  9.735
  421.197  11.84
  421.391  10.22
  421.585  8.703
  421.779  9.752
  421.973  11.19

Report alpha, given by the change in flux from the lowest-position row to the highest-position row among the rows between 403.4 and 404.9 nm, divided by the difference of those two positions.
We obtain -0.6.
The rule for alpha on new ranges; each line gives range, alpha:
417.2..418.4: -0.3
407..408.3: 1.0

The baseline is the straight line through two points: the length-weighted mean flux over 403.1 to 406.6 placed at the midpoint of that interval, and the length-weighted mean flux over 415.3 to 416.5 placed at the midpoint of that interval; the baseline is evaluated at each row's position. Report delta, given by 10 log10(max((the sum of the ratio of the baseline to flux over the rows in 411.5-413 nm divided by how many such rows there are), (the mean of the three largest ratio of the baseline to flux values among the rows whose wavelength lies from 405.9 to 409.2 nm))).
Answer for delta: 0.78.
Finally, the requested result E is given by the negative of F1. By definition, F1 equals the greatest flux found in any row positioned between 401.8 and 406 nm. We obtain -10.7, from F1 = 10.7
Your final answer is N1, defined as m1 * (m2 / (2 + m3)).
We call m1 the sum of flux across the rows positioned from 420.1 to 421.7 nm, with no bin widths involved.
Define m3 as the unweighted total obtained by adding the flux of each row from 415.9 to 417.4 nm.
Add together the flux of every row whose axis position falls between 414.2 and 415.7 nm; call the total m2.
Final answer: 71.1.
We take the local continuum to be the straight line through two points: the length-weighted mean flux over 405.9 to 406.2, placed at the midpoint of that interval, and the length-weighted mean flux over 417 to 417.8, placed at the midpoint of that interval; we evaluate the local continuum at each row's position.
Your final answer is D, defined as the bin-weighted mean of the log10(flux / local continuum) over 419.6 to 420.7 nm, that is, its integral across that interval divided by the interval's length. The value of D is 0.01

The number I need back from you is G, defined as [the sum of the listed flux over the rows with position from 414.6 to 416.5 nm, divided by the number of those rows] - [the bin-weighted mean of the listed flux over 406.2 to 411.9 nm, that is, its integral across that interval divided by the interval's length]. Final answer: 0.64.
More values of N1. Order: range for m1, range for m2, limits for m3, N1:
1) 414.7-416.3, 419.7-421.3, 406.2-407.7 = 82.4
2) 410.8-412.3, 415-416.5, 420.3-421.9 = 73.0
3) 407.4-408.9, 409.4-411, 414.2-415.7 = 68.3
